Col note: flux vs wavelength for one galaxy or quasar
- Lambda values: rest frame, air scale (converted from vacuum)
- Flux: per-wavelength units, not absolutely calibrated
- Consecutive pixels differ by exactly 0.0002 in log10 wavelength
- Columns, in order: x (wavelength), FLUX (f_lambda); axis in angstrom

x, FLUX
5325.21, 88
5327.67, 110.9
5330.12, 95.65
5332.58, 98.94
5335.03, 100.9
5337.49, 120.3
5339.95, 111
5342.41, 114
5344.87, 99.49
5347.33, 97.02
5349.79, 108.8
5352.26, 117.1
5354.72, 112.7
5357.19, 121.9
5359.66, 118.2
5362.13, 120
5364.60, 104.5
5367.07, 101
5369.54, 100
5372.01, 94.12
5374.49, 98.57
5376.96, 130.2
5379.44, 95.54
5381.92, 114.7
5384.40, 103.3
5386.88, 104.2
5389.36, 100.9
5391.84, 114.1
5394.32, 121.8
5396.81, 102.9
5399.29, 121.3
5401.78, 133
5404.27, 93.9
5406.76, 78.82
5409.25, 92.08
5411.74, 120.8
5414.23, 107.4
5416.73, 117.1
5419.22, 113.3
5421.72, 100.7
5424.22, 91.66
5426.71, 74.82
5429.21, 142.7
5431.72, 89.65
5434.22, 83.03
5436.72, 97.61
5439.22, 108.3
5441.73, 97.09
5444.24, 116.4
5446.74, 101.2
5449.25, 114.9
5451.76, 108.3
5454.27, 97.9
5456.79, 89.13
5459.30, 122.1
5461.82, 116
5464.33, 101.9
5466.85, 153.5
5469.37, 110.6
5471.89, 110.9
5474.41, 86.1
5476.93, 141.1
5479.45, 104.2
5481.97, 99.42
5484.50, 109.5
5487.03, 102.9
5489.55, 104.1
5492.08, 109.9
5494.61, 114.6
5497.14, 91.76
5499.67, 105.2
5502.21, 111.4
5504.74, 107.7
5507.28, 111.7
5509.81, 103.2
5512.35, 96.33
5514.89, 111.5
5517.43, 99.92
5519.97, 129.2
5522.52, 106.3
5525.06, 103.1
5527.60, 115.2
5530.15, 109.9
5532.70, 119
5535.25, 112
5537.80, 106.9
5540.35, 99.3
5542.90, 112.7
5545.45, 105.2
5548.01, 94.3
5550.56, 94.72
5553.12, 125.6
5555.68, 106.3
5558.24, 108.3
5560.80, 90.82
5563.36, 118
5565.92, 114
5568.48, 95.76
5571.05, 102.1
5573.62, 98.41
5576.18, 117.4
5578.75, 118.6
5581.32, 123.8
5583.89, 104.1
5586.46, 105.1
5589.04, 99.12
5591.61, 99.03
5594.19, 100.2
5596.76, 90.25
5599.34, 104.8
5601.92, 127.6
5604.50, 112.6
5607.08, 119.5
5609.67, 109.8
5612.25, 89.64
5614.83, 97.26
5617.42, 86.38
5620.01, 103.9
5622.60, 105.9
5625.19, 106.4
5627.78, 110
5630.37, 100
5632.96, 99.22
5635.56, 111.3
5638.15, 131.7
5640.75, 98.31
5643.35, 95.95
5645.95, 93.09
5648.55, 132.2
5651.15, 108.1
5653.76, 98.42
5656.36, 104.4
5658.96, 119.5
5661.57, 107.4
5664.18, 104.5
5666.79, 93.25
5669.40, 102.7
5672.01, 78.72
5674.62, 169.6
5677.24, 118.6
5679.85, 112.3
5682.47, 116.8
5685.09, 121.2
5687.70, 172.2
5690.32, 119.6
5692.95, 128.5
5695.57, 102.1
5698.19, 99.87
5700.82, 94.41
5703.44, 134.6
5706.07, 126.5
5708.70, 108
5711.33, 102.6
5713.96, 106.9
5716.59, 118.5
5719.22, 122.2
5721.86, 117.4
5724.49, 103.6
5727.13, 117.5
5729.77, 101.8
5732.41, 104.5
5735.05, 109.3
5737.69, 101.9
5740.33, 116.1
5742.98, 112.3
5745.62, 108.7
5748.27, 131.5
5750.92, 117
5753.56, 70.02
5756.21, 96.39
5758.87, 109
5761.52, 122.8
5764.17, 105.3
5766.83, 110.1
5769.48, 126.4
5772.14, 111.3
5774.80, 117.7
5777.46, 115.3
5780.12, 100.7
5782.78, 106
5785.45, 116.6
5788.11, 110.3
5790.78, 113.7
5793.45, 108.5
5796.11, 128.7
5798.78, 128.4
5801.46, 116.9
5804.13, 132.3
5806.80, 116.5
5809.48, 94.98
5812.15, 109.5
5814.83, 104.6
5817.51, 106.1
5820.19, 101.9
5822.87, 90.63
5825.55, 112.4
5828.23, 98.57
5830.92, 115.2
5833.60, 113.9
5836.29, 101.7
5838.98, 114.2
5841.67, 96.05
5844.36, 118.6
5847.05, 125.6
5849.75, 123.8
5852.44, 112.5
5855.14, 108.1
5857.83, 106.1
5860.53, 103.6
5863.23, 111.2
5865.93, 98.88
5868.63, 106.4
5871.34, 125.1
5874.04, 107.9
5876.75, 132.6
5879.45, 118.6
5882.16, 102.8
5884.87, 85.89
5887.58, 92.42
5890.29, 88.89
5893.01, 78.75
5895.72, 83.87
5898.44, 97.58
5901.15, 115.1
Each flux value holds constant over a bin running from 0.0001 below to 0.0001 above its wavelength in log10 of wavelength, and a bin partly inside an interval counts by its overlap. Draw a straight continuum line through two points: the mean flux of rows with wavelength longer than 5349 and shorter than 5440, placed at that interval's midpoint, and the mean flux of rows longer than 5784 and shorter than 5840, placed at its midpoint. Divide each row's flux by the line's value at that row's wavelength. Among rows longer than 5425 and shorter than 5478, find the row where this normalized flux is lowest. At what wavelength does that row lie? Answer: 5426.71 angstrom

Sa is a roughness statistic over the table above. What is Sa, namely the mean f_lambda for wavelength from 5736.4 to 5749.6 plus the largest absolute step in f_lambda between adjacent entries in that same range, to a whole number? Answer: 137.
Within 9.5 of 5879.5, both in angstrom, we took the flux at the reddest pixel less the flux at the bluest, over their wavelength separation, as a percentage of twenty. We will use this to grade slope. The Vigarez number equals -10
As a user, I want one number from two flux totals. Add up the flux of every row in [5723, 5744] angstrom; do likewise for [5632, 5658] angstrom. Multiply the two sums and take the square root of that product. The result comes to 964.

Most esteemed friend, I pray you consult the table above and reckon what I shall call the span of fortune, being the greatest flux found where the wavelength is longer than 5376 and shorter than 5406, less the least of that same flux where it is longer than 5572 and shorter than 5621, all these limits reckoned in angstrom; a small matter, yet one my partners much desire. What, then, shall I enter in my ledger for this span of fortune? 47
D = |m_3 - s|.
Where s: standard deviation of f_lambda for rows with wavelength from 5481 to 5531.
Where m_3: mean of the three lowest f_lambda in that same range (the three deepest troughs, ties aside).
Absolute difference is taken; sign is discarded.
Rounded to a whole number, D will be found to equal 88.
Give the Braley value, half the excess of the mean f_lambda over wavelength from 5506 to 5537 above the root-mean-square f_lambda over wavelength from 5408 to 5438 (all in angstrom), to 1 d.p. 2.8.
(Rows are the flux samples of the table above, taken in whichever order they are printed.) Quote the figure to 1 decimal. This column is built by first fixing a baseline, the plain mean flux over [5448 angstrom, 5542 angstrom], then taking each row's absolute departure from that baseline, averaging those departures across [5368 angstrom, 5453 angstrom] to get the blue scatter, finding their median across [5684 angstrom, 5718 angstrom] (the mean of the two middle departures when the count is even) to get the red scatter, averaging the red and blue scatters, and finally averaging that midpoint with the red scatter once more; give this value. 11.0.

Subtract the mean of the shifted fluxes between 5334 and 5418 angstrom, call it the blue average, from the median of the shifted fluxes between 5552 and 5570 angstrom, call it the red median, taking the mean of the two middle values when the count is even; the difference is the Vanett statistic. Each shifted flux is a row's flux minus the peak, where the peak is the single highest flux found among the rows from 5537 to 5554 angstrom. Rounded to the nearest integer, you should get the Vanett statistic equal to 0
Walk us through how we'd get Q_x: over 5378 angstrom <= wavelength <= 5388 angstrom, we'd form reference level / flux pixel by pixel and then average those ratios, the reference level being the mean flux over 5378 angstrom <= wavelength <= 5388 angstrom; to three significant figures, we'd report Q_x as 1.00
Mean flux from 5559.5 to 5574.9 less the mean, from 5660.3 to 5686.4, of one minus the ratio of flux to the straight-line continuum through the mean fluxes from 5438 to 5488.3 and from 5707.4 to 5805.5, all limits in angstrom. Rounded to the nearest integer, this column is 103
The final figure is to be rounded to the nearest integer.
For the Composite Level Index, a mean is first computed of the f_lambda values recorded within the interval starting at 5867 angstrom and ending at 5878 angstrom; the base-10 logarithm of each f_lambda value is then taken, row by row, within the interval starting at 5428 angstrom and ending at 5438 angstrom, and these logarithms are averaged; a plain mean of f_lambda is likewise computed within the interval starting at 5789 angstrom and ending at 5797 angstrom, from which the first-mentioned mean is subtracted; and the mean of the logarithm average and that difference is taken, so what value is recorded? 0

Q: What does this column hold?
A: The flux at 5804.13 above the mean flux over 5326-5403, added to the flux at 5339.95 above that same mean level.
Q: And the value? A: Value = 25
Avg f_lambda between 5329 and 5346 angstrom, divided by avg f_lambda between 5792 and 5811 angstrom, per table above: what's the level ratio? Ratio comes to 0.90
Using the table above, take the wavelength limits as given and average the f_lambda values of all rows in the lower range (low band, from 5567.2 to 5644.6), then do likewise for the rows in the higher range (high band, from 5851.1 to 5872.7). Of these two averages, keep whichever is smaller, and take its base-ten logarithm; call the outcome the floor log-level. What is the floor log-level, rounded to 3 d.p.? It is 2.023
